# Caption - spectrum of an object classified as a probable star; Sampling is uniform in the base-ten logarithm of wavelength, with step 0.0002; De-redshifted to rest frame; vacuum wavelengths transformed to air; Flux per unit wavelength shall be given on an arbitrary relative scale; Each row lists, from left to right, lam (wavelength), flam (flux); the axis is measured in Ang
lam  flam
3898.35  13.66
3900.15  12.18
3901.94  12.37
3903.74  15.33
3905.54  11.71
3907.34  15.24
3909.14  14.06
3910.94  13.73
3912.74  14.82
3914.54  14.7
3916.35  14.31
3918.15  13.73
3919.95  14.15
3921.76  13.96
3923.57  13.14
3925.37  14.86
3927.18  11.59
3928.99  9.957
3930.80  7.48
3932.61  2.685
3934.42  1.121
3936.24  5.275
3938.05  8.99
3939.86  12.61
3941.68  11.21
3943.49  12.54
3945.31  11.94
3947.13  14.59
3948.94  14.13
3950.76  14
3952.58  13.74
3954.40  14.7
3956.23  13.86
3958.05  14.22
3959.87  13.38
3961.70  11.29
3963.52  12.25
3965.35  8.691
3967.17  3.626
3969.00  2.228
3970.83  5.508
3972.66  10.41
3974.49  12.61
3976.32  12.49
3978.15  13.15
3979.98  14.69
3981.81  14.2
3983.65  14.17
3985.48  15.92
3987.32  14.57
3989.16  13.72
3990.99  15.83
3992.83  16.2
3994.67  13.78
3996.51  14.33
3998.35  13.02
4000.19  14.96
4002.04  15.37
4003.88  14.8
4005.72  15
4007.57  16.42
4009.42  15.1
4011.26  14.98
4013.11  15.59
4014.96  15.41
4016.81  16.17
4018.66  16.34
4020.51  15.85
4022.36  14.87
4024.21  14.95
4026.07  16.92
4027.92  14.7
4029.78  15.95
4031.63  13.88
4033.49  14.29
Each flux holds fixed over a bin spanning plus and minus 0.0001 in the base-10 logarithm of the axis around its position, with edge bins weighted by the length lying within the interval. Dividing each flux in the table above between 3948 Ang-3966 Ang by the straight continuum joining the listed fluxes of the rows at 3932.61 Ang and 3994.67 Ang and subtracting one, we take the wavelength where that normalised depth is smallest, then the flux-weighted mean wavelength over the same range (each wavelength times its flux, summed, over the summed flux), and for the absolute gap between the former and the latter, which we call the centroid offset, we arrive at 8.7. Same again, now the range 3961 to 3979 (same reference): 1.5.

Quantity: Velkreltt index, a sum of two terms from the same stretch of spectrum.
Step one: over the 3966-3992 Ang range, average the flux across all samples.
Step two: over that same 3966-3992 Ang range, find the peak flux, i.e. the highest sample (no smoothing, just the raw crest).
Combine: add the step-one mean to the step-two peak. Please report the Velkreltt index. 27.6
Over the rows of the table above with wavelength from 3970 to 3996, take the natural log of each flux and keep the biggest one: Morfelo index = 2.79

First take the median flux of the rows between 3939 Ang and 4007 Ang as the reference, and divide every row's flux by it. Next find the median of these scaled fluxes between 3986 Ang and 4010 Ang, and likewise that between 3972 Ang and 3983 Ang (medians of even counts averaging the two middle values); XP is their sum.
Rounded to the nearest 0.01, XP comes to 2.02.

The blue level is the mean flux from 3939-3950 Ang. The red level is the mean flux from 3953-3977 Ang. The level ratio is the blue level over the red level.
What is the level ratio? 1.23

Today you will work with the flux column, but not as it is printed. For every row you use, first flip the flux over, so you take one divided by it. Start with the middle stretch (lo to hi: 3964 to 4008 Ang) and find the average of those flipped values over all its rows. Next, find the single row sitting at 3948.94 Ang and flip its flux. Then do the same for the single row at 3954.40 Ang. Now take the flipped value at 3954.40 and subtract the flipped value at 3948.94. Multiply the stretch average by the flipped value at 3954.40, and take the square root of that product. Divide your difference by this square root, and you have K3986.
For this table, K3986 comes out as 0.0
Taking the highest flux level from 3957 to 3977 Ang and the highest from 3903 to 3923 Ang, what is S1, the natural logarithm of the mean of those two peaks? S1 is 2.69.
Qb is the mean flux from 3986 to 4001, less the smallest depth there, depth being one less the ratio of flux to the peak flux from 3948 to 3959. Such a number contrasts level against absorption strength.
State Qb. 14.7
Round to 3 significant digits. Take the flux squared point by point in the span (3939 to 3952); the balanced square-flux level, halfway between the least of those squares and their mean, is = 148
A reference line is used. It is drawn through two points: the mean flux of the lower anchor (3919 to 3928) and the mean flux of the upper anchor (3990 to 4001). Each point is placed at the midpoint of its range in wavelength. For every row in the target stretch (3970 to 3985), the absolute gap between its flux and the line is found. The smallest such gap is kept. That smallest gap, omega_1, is 0.25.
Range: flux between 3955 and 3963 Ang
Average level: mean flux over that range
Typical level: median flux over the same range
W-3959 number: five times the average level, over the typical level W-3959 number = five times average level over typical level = 4.84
